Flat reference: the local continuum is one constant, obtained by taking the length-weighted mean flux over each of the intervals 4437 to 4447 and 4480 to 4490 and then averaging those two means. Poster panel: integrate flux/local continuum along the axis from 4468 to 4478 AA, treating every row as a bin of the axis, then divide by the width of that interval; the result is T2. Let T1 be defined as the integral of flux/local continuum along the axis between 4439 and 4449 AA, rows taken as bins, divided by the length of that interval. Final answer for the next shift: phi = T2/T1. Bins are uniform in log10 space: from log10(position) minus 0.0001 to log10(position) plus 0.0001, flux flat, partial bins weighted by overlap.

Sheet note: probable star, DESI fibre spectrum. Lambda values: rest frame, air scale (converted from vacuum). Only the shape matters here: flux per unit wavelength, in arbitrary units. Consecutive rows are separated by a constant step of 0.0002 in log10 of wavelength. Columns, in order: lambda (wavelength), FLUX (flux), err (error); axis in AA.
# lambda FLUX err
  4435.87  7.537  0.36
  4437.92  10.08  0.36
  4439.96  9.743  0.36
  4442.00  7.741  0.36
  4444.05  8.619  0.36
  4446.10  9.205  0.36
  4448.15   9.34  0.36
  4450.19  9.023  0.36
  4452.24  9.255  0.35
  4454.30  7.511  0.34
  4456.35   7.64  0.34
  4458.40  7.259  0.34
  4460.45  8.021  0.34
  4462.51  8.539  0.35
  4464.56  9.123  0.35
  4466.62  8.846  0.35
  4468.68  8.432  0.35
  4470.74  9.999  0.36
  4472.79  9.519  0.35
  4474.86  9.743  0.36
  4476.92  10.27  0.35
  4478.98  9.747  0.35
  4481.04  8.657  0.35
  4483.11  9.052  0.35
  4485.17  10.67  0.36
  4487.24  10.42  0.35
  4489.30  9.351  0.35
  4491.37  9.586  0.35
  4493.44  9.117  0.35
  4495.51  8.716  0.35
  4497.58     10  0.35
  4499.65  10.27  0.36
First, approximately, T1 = 0.95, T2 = 1.03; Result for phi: 1.08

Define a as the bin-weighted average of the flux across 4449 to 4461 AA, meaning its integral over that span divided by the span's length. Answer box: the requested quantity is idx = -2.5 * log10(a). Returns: -2.28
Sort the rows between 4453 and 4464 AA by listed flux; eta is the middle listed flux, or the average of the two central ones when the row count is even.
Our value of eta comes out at 7.6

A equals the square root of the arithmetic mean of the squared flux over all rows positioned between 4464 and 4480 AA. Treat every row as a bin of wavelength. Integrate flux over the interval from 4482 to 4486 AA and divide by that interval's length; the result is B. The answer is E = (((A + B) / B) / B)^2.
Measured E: 0.040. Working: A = 9.48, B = 9.8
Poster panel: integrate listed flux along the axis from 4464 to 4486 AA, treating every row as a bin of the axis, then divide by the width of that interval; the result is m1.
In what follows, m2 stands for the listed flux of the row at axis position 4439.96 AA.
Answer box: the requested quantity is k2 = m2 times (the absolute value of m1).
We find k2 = 92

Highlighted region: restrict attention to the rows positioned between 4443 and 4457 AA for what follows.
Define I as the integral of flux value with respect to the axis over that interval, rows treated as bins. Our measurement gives 121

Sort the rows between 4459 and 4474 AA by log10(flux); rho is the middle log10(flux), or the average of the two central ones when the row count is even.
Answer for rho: 0.947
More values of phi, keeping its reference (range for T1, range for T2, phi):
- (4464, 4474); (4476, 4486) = 1.05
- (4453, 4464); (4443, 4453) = 1.15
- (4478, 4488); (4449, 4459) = 0.85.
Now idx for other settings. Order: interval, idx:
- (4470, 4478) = -2.49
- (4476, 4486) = -2.46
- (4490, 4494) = -2.43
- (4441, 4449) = -2.35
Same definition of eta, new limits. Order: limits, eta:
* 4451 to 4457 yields 7.6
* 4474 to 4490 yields 9.7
